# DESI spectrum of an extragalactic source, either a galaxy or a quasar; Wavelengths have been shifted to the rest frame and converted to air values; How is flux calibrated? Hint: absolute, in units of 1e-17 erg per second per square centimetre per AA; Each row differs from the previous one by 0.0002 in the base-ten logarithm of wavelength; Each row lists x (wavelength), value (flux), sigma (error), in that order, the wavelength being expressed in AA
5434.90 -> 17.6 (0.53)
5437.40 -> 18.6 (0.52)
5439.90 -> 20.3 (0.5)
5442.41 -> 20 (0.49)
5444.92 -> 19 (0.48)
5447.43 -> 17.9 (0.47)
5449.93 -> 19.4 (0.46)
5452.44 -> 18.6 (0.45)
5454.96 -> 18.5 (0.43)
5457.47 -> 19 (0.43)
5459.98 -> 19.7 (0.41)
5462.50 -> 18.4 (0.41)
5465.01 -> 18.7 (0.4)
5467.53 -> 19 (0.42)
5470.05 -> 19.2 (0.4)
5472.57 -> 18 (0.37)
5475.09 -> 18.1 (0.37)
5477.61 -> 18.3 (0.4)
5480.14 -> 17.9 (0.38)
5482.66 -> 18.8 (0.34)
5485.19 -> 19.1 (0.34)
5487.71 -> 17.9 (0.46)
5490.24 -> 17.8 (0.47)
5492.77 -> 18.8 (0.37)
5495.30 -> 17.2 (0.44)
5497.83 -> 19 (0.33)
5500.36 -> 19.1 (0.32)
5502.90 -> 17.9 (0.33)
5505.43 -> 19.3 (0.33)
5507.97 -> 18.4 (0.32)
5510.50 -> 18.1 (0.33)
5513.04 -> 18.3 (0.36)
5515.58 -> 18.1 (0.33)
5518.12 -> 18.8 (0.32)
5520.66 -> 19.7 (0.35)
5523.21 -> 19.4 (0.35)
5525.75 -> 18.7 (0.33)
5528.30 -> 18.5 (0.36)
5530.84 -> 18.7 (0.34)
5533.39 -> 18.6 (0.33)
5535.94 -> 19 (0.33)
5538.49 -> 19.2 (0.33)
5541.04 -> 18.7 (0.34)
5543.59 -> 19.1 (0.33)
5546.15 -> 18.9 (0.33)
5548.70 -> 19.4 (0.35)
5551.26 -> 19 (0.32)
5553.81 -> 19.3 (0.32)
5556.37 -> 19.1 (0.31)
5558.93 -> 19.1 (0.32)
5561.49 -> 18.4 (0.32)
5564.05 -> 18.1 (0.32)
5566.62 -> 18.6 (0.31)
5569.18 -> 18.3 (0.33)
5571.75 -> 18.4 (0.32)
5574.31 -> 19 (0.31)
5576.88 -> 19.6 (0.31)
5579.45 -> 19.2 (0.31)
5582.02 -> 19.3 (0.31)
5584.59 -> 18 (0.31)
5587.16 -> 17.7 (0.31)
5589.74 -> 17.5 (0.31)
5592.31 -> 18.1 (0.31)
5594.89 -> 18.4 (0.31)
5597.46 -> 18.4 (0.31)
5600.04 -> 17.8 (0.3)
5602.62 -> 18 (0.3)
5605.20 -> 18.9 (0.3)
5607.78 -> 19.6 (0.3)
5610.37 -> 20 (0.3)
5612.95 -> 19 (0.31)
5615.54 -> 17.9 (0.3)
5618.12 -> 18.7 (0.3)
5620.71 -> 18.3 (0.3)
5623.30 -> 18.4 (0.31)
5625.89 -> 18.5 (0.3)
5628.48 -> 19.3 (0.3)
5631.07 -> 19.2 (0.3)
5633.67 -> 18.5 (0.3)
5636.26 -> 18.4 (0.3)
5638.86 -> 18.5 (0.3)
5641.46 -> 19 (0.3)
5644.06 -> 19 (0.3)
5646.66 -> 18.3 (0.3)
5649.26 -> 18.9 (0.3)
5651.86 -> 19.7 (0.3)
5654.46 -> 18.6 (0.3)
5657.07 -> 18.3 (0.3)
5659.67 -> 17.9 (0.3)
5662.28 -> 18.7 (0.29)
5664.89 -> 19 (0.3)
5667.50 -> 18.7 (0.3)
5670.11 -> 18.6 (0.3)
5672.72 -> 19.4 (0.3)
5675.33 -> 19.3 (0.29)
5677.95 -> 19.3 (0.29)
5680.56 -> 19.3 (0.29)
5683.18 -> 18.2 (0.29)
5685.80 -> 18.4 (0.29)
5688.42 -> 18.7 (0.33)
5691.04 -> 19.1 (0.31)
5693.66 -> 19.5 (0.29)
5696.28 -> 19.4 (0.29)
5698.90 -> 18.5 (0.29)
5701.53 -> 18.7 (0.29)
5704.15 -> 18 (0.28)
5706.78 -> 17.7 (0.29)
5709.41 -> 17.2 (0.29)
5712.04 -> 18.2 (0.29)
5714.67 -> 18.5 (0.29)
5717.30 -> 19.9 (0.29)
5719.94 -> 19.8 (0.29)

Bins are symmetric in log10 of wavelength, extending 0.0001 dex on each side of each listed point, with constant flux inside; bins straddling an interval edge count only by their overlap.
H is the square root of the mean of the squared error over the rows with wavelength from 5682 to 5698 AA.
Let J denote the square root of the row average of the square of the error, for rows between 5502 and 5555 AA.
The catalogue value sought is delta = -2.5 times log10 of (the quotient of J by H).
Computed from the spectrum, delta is -0.12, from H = 0.300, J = 0.335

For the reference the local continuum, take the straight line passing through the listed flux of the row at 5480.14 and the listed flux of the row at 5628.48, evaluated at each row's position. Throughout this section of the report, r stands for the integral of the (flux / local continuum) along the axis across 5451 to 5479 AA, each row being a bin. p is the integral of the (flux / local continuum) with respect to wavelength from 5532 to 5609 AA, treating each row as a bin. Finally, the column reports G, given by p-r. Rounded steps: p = 77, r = 29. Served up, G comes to 47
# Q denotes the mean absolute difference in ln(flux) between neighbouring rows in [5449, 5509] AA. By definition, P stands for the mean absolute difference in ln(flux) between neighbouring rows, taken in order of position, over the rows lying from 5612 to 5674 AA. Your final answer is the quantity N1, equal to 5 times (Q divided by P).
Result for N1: 7.6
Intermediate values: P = 0.026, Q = 0.039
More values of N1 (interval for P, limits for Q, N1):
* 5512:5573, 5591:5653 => 6.7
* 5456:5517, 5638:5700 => 3.2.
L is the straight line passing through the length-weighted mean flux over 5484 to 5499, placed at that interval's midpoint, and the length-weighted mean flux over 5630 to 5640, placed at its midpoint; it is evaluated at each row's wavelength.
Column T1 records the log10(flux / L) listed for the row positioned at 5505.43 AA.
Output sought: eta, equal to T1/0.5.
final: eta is 0.04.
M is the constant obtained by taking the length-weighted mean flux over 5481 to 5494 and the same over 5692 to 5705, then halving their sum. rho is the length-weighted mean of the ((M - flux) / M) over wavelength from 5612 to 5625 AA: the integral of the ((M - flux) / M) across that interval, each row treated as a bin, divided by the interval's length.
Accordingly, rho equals 0.01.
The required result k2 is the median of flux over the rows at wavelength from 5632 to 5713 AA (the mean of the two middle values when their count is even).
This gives 18.7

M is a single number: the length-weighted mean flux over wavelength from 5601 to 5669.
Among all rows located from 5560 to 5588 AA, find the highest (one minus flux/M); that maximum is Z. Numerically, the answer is 0.06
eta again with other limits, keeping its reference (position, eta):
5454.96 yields 0.01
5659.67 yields -0.04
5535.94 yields 0.03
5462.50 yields 0.01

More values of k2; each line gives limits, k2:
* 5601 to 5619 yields 18.9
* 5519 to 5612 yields 18.8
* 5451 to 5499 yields 18.6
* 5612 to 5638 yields 18.5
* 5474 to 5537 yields 18.6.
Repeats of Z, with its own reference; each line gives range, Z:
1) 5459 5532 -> 0.08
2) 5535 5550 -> 0.00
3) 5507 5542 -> 0.03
